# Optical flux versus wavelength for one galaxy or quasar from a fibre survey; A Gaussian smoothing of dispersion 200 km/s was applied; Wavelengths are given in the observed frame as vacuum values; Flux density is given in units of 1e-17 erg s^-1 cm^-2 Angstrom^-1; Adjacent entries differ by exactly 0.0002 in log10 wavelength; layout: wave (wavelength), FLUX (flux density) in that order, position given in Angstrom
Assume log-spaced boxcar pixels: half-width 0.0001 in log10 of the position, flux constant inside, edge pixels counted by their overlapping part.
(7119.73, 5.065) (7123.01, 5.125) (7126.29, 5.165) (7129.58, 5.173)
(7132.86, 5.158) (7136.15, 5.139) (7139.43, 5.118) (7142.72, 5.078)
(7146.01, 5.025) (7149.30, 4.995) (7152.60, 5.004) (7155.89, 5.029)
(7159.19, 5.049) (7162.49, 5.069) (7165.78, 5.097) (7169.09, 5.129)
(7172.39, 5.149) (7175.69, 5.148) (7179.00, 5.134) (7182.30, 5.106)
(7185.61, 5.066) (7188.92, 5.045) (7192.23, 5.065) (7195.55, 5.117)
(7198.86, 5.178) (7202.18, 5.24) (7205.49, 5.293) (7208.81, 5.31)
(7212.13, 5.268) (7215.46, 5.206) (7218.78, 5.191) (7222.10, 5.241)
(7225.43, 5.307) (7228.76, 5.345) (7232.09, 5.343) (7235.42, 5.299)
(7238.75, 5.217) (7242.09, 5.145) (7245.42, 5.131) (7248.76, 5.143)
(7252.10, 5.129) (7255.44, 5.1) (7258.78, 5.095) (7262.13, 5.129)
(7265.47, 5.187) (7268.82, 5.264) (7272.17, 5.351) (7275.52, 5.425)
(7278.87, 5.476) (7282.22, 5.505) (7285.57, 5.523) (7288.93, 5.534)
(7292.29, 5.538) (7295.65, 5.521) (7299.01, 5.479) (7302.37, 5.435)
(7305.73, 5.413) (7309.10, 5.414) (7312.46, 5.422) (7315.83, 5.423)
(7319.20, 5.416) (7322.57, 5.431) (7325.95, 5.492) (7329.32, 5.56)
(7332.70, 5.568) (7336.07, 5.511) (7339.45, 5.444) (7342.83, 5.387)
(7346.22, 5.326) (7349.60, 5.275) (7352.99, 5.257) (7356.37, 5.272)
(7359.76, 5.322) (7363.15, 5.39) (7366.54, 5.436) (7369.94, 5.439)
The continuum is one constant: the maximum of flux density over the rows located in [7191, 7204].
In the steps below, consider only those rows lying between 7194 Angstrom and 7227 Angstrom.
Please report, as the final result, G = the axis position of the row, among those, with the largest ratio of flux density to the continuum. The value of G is 7208.81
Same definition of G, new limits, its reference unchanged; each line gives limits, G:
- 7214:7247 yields 7228.76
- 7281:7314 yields 7292.29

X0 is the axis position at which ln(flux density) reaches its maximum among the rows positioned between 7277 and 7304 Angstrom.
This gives 7292.29 Angstrom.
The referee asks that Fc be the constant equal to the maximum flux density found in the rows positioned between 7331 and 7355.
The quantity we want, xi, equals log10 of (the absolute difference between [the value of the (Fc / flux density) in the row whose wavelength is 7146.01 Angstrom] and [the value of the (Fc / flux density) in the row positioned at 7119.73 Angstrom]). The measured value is -2.1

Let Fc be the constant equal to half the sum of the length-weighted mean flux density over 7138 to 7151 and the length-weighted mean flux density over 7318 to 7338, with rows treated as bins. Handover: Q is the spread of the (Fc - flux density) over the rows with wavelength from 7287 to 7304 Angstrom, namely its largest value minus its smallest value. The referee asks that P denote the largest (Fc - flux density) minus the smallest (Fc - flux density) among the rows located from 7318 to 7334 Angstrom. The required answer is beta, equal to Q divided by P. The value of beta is 0.68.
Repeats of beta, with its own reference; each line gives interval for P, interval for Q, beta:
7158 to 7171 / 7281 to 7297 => 0.41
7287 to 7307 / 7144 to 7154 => 0.24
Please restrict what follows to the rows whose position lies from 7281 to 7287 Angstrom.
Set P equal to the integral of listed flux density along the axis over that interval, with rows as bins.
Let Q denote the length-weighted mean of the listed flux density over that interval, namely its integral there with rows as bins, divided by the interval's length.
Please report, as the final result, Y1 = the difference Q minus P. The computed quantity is -28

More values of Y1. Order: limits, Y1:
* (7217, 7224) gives -31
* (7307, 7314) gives -33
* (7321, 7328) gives -33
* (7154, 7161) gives -30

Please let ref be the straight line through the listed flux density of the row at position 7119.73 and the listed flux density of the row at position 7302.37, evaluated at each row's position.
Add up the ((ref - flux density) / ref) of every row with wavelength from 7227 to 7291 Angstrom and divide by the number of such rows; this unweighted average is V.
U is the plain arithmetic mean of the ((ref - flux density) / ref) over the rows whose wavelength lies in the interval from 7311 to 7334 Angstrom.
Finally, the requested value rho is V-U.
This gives 0.012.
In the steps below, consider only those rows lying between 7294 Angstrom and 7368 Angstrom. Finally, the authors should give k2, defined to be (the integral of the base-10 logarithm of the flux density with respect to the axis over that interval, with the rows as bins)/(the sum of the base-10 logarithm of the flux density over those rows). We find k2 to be 3.36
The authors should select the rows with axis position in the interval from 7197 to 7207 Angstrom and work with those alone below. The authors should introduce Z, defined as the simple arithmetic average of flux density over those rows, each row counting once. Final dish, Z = 5.24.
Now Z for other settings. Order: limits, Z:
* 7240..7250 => 5.14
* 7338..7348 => 5.39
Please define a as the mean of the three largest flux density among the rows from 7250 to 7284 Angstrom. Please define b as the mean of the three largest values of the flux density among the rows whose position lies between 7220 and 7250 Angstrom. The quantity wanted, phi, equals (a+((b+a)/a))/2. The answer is 3.72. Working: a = 5.47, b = 5.33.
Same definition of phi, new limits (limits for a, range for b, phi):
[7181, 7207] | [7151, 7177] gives 3.61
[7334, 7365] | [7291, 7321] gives 3.73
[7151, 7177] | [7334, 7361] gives 3.60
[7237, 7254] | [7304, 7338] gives 3.62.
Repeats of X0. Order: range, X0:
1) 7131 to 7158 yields 7132.86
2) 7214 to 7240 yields 7228.76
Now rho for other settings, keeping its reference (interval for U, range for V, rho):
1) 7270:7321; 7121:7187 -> 0.014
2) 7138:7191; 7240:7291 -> 0.001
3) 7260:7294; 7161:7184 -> 0.012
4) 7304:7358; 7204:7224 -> -0.014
